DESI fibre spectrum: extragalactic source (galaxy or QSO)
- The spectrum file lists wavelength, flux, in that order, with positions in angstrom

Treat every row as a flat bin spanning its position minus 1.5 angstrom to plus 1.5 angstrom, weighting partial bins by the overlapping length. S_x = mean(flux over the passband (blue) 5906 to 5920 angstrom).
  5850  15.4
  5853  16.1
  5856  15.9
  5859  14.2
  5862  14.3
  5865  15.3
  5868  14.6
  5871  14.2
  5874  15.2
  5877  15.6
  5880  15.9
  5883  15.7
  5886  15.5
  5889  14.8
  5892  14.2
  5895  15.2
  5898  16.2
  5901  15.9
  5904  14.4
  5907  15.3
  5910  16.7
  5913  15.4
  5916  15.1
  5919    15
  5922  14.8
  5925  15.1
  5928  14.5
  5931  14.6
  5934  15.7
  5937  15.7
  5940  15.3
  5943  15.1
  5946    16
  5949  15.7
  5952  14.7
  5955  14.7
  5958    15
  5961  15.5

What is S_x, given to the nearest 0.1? 15.5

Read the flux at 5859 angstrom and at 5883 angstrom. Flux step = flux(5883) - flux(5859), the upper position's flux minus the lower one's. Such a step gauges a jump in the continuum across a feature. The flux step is 1.50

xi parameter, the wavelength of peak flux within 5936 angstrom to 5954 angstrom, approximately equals 5946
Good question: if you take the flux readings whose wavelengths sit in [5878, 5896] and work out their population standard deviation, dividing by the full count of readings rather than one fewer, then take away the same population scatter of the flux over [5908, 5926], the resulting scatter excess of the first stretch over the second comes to -0.05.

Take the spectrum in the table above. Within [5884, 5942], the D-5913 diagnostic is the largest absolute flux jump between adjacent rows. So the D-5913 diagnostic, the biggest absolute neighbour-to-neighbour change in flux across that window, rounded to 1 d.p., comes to 1.5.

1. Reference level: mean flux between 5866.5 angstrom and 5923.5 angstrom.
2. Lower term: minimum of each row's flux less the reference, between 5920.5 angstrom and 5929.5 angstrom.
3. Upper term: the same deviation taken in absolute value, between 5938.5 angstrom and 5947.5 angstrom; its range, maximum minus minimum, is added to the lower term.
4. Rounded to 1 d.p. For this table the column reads 0.0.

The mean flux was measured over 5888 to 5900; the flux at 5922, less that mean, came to -0.3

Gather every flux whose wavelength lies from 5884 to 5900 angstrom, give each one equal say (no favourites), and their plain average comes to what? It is 15.2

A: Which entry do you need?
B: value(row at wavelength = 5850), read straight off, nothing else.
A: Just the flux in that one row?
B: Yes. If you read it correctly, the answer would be 15.4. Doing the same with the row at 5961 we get 15.5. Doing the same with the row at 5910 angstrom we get 16.7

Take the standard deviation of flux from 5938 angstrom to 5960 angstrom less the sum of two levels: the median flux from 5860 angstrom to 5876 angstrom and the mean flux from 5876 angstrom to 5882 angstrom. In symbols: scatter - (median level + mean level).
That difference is -29.9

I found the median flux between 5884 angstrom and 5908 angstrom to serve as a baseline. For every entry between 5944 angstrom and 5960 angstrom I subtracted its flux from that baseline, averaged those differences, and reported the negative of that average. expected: 0.0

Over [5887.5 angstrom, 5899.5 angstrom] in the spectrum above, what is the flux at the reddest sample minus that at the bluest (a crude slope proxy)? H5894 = 1.4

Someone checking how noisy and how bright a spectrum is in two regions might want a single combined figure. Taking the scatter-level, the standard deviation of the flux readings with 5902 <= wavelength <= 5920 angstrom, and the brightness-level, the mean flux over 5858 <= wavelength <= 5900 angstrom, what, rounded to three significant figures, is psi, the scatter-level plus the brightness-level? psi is 15.8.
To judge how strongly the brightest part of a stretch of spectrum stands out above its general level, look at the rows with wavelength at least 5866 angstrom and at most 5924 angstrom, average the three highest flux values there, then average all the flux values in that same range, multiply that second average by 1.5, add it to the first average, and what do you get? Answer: 39.1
